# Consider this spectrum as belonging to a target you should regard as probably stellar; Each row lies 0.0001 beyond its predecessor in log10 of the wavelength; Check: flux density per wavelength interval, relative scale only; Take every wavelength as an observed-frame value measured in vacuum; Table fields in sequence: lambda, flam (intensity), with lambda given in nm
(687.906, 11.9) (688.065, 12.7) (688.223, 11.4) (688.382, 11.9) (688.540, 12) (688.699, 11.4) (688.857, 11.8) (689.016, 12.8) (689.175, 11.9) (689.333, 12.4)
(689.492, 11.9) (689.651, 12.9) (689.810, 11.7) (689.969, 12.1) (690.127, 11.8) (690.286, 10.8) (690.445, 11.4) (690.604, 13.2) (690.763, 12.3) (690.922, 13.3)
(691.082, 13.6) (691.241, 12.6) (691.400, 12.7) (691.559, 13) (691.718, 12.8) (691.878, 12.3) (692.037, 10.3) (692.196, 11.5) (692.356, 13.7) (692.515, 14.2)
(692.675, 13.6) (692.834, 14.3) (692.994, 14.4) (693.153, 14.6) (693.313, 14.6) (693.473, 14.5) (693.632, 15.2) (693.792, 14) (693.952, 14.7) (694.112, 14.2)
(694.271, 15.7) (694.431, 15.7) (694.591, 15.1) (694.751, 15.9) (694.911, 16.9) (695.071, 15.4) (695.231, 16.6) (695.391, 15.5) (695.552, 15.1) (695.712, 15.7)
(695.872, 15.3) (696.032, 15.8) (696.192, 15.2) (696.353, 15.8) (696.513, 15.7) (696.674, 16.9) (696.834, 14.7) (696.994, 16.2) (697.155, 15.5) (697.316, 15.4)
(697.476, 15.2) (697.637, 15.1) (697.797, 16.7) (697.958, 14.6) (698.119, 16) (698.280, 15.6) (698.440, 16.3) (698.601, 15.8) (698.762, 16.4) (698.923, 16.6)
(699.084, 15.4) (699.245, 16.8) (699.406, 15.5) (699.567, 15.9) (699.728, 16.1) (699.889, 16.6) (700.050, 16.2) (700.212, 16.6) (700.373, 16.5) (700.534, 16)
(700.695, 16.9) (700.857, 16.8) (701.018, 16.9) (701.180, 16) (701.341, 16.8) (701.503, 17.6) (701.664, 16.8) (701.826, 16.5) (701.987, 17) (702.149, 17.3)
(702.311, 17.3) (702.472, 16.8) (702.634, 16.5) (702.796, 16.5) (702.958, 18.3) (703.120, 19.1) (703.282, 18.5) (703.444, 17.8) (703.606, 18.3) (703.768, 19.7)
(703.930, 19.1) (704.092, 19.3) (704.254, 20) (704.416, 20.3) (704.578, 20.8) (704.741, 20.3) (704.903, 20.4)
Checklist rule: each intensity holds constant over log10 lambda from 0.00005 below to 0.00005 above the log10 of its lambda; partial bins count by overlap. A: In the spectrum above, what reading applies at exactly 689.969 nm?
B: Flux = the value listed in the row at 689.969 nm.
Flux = 12.1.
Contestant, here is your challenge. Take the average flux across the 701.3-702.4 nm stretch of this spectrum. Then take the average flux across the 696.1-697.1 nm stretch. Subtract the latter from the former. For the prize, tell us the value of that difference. 1.3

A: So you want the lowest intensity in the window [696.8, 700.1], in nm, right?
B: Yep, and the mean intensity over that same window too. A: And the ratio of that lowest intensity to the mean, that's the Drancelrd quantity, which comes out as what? 0.92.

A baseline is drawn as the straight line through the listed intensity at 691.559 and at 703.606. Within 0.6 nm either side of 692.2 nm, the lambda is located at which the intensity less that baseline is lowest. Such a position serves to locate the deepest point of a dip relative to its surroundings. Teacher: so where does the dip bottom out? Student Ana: 692.037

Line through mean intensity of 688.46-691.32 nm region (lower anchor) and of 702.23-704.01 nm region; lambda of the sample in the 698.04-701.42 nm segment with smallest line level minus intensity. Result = 699.245 nm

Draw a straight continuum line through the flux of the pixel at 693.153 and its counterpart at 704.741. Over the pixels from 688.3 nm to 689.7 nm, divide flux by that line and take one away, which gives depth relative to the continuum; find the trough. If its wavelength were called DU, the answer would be 688.699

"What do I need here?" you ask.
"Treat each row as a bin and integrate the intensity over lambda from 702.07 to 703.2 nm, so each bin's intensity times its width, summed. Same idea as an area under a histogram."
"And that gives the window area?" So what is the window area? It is 19.7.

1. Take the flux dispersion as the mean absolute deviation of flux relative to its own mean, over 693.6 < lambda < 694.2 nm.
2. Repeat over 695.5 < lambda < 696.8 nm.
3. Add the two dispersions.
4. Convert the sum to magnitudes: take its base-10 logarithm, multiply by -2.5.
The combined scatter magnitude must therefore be 0.26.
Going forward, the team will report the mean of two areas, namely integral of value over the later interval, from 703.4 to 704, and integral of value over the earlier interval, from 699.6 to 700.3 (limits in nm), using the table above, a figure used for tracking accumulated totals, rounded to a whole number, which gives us 11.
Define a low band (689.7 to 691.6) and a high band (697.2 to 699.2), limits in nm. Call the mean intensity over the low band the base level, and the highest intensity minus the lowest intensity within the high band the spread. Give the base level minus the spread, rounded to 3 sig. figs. 10.3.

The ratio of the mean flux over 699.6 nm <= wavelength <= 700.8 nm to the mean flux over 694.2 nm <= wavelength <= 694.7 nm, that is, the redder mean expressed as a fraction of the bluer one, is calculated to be 1.06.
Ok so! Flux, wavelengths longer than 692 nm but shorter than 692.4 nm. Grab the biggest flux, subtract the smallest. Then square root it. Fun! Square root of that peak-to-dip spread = 1.84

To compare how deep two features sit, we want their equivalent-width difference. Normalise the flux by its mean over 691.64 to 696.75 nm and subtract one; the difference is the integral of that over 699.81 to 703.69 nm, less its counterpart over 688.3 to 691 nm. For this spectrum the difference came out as 1.10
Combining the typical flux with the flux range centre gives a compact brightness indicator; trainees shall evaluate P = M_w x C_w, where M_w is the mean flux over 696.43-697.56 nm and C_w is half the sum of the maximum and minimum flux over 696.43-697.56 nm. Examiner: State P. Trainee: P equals 247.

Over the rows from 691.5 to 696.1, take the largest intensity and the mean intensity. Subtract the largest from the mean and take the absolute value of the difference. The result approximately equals 2.4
